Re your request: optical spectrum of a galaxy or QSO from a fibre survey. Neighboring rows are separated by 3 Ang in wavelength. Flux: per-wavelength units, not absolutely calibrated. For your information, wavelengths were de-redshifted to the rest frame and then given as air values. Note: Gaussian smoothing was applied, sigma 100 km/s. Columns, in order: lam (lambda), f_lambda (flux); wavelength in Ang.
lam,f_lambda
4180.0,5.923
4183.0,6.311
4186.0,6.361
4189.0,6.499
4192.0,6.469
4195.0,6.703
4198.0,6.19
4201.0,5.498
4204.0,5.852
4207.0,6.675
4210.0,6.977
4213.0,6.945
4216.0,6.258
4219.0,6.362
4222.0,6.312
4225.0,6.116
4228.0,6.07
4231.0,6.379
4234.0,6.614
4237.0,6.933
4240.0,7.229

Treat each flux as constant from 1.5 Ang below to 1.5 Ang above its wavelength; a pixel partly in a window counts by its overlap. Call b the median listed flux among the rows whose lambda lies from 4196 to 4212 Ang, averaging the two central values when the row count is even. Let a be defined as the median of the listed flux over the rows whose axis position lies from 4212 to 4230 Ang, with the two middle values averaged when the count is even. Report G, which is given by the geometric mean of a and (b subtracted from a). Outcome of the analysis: 0.77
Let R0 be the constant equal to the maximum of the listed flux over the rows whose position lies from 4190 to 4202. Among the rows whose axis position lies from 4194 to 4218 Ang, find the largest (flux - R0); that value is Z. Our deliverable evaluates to 0.27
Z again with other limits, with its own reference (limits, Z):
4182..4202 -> 0.00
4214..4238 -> 0.23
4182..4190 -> -0.20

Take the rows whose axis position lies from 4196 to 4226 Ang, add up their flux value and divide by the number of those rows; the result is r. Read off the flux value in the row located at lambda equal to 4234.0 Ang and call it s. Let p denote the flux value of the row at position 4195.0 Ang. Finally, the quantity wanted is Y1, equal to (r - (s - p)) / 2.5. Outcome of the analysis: 2.56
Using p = 6.703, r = 6.32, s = 6.614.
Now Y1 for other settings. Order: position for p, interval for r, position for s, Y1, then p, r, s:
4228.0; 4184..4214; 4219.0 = 2.45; 6.07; 6.42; 6.362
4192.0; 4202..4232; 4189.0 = 2.55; 6.469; 6.39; 6.499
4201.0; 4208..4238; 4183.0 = 2.27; 5.498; 6.50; 6.311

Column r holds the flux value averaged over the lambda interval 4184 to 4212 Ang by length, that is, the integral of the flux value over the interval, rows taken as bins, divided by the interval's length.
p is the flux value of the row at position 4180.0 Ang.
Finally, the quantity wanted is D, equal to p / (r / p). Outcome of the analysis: 5.5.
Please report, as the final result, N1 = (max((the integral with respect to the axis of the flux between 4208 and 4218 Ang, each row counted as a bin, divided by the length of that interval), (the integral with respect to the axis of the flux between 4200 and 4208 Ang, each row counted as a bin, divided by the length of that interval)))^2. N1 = 45.0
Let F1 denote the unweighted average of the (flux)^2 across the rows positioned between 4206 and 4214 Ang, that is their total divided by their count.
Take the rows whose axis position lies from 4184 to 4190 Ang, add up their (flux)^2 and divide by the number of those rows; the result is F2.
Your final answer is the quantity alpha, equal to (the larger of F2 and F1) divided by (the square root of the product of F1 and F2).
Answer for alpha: 1.07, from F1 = 47.2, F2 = 41.3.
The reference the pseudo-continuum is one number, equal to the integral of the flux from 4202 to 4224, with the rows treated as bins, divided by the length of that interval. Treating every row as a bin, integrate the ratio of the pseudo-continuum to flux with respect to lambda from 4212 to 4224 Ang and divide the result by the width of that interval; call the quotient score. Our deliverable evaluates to 1.00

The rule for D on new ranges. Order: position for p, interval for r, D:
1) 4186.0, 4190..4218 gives 6.3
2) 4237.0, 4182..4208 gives 7.7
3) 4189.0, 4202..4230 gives 6.6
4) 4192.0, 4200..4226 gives 6.6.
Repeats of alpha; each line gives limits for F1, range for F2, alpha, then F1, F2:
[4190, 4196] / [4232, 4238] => 1.03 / 43.4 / 45.9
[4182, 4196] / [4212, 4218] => 1.02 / 41.9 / 43.7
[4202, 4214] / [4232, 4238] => 1.02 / 43.9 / 45.9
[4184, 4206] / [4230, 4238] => 1.07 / 38.9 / 44.2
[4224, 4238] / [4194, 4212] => 1.01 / 41.4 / 40.2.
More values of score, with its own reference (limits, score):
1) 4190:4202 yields 1.04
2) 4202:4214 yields 0.99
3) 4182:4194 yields 1.00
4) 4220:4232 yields 1.04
